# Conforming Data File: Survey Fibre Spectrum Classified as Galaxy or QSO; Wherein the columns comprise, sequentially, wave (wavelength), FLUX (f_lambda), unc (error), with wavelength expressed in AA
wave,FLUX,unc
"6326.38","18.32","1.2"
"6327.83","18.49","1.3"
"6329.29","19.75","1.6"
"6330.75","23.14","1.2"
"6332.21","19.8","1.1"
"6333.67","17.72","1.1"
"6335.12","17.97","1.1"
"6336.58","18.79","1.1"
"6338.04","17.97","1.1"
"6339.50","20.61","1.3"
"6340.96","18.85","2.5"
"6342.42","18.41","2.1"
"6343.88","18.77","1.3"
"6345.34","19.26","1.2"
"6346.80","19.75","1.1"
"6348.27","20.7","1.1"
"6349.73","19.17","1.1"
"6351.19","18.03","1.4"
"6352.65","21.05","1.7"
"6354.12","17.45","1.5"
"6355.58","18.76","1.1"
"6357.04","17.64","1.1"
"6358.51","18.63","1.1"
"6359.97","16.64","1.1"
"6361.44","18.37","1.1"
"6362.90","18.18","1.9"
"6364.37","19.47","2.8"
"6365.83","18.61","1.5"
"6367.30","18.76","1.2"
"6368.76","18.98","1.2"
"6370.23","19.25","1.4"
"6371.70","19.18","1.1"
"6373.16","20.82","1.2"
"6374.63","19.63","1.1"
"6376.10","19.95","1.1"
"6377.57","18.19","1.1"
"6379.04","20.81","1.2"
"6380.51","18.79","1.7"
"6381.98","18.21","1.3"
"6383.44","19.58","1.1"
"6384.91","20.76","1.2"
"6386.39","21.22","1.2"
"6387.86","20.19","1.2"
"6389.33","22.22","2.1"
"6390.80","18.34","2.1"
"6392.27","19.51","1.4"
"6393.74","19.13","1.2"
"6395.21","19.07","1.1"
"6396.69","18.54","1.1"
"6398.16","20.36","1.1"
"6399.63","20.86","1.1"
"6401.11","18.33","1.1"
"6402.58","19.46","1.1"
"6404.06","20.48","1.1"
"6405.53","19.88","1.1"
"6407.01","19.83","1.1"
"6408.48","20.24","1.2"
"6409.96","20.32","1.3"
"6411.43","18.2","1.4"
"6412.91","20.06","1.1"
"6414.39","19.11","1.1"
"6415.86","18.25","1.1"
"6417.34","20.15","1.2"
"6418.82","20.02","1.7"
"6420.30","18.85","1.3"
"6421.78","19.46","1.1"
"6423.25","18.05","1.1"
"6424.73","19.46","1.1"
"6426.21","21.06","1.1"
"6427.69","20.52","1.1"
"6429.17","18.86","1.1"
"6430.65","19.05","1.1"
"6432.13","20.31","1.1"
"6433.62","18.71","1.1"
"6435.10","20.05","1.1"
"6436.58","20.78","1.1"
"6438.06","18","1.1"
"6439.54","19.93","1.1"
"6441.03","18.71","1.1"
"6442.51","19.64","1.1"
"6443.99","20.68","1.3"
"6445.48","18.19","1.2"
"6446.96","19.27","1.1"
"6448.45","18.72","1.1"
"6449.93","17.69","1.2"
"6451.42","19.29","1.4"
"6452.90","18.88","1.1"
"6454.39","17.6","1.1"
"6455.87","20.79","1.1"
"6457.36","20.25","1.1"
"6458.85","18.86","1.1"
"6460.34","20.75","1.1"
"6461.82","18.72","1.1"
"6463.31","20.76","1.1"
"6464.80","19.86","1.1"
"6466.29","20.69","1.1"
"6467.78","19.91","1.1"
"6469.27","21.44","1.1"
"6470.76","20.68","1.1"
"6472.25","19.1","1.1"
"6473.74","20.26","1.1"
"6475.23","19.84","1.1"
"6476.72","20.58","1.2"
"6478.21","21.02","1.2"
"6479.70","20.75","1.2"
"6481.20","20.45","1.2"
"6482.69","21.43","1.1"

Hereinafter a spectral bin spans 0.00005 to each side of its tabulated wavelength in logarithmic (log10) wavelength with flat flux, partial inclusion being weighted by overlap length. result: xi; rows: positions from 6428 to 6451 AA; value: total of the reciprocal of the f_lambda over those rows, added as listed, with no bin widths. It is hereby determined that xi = 0.781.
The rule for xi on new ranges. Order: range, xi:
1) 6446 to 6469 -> 0.773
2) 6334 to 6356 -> 0.790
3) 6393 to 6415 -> 0.767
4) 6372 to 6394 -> 0.759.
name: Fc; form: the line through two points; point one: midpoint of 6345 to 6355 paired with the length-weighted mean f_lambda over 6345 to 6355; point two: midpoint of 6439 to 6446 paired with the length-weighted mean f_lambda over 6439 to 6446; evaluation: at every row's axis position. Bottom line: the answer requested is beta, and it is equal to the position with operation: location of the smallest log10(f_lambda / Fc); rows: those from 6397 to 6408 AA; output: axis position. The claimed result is 6401.11 AA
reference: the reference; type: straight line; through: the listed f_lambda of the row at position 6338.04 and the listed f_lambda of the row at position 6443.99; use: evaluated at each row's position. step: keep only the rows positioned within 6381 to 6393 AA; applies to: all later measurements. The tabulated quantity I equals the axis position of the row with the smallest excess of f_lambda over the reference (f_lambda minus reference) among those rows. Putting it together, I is 6390.80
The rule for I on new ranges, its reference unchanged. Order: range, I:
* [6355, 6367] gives 6359.97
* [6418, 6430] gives 6423.25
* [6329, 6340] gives 6333.67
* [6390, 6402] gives 6401.11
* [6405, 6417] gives 6415.86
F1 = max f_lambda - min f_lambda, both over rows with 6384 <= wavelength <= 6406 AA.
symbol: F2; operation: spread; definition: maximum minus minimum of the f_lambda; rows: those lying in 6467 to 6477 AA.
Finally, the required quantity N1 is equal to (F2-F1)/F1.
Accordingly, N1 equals -0.40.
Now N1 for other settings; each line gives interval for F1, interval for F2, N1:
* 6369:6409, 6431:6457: -0.21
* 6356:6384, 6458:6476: -0.35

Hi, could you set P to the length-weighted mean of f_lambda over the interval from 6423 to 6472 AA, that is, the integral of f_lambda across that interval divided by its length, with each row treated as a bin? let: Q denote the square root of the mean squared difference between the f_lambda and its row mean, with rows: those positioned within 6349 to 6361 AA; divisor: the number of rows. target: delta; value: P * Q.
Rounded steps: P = 19.6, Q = 1.3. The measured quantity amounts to 24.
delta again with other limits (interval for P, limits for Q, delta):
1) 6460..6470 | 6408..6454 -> 18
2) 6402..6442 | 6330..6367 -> 26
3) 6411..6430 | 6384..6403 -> 22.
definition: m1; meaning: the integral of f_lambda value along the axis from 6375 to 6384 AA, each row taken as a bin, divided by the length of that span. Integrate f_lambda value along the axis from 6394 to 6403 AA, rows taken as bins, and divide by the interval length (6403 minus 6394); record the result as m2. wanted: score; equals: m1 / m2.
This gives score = 0.99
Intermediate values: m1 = 19.3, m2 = 19.42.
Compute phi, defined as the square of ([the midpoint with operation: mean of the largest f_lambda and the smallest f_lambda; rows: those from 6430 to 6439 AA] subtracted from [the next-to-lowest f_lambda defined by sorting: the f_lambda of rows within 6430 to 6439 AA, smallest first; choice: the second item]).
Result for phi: 0.46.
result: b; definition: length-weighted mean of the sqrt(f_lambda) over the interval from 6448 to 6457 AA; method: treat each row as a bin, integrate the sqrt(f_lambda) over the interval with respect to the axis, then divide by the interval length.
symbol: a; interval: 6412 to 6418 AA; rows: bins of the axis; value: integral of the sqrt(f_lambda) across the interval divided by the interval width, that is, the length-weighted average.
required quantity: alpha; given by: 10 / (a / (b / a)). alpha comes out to 2.25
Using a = 4.40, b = 4.35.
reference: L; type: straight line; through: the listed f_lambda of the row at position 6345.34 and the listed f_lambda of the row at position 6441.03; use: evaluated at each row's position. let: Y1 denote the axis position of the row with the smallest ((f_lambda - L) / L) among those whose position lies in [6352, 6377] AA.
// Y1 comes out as 6359.97 AA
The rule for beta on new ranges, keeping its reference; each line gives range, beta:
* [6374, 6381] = 6377.57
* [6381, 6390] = 6381.98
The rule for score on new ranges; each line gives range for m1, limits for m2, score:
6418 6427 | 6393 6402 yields 1.01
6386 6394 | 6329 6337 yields 1.03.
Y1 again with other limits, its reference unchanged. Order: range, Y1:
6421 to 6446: 6423.25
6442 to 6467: 6454.39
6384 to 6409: 6390.80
